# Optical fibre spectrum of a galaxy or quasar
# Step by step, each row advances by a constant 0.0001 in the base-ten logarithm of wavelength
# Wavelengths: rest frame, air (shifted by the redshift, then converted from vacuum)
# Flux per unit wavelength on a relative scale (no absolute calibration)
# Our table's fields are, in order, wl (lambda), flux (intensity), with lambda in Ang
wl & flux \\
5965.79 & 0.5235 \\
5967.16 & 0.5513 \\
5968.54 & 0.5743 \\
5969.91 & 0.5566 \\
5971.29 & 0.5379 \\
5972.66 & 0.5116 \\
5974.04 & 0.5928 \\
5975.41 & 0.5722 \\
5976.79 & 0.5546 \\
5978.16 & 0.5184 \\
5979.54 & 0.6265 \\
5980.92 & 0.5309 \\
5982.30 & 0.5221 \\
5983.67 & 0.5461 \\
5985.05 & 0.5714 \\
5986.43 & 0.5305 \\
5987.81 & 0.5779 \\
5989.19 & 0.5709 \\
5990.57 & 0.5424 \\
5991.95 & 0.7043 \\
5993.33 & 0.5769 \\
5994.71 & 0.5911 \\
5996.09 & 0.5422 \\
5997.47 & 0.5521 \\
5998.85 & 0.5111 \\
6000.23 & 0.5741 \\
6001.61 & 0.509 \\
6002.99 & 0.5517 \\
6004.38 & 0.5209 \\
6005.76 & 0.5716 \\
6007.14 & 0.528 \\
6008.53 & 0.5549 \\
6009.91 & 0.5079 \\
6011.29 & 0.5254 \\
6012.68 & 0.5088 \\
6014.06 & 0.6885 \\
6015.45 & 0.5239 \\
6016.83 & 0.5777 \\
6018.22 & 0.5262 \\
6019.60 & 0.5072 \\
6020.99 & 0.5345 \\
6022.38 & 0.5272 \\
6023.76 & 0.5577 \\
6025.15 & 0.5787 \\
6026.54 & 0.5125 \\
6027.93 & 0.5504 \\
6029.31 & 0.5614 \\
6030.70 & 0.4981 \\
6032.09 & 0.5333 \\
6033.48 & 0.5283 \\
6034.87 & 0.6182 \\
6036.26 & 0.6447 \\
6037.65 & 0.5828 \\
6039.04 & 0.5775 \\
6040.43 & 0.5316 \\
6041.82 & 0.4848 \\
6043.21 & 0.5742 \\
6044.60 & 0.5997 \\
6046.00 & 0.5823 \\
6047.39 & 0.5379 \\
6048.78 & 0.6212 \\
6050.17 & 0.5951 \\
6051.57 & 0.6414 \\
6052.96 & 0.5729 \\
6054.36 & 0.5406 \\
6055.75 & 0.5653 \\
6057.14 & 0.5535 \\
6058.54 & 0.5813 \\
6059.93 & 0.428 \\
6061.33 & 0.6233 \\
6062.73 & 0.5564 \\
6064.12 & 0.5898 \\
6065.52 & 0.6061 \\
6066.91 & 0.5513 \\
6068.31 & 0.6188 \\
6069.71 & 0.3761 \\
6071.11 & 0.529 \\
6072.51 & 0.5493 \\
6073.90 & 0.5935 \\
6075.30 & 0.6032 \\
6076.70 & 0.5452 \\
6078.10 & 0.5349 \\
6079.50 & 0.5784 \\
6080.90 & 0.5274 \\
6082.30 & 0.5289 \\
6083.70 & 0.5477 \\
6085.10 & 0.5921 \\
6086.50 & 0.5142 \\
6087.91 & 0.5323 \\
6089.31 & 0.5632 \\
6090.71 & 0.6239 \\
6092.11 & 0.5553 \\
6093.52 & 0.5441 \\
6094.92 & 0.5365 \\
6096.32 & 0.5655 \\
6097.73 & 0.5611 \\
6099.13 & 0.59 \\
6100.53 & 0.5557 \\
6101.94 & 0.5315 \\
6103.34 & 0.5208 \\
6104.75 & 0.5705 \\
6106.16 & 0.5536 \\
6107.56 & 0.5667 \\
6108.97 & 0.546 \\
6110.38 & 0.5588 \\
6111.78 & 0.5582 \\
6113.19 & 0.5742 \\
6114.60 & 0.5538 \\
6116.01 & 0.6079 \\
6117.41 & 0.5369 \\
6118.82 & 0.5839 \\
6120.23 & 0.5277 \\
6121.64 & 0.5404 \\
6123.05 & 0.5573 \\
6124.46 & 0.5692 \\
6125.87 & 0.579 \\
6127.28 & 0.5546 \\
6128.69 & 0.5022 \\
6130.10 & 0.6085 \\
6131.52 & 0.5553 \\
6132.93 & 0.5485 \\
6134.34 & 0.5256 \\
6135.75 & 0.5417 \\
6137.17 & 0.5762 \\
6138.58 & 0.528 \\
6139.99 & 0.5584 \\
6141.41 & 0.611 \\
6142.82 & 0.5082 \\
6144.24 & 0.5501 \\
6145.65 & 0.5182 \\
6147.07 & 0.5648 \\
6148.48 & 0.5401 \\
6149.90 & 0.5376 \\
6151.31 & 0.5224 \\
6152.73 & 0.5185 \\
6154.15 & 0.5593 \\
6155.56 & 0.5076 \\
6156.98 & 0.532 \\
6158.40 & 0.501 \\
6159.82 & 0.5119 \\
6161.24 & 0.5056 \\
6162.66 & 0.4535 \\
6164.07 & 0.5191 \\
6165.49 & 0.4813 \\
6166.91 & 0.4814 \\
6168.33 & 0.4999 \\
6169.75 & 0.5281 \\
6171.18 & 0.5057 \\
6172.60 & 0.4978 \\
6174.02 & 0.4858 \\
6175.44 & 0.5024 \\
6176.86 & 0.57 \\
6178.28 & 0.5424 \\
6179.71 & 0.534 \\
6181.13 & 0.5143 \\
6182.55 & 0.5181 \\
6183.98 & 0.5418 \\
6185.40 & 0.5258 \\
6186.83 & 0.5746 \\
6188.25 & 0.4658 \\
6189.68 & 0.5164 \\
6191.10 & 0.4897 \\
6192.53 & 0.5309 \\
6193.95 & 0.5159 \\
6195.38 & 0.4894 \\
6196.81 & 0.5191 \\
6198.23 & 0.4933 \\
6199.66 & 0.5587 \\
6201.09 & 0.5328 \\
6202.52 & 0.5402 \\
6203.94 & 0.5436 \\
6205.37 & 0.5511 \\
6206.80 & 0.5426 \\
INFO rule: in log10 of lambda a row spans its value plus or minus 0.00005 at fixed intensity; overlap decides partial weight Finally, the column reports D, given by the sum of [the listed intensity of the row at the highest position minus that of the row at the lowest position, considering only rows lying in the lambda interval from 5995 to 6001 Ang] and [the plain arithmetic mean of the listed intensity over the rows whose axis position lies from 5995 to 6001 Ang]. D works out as 0.577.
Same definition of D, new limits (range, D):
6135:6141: 0.568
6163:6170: 0.511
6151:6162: 0.503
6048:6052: 0.639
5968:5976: 0.555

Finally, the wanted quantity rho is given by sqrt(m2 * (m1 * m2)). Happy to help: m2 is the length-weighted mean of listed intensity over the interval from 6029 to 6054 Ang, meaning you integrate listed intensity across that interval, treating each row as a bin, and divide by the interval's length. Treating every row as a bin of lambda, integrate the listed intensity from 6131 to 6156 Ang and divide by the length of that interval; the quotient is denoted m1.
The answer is 0.421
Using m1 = 0.543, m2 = 0.571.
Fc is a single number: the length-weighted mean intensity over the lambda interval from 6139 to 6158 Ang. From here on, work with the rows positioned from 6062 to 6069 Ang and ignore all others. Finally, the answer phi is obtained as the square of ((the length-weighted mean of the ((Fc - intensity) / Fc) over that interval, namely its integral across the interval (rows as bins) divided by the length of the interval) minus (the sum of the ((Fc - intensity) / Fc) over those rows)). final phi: 0.109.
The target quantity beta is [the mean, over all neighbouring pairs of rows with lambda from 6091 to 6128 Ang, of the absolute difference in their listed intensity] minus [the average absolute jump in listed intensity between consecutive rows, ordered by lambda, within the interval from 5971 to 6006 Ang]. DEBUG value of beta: -0.025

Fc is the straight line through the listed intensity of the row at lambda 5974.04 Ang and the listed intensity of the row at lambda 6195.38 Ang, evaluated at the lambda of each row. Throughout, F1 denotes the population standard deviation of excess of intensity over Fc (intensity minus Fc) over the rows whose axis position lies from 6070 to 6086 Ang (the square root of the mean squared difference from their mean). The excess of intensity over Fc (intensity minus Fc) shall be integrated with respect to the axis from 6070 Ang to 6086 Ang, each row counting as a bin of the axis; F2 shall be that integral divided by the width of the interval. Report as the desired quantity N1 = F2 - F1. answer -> -0.020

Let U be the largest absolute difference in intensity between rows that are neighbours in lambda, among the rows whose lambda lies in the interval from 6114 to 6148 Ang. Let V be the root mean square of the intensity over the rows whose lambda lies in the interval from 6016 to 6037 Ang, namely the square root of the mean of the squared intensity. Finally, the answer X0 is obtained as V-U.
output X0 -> 0.45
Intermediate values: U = 0.11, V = 0.552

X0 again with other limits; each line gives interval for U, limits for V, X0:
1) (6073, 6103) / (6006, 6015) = 0.48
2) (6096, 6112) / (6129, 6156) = 0.50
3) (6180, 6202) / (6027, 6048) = 0.45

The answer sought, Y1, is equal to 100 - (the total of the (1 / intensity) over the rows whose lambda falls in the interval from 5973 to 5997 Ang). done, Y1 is 70.0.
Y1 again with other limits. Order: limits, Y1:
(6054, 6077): 68.8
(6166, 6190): 67.1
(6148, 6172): 66.7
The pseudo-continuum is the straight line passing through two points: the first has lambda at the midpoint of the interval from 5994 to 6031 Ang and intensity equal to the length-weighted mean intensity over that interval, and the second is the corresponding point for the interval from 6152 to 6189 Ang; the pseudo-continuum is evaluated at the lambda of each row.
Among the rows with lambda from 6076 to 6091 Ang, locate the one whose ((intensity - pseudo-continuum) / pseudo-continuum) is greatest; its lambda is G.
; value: 6090.71 Ang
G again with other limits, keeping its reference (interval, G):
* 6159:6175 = 6169.75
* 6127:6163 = 6141.41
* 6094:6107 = 6099.13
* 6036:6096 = 6051.57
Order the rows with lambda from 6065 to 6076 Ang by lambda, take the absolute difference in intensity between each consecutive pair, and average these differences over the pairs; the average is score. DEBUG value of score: 0.085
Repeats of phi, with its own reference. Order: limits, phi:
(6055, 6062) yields 0.006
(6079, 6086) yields 0.013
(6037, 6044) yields 0.006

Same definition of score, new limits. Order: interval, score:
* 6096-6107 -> 0.024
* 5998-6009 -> 0.046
